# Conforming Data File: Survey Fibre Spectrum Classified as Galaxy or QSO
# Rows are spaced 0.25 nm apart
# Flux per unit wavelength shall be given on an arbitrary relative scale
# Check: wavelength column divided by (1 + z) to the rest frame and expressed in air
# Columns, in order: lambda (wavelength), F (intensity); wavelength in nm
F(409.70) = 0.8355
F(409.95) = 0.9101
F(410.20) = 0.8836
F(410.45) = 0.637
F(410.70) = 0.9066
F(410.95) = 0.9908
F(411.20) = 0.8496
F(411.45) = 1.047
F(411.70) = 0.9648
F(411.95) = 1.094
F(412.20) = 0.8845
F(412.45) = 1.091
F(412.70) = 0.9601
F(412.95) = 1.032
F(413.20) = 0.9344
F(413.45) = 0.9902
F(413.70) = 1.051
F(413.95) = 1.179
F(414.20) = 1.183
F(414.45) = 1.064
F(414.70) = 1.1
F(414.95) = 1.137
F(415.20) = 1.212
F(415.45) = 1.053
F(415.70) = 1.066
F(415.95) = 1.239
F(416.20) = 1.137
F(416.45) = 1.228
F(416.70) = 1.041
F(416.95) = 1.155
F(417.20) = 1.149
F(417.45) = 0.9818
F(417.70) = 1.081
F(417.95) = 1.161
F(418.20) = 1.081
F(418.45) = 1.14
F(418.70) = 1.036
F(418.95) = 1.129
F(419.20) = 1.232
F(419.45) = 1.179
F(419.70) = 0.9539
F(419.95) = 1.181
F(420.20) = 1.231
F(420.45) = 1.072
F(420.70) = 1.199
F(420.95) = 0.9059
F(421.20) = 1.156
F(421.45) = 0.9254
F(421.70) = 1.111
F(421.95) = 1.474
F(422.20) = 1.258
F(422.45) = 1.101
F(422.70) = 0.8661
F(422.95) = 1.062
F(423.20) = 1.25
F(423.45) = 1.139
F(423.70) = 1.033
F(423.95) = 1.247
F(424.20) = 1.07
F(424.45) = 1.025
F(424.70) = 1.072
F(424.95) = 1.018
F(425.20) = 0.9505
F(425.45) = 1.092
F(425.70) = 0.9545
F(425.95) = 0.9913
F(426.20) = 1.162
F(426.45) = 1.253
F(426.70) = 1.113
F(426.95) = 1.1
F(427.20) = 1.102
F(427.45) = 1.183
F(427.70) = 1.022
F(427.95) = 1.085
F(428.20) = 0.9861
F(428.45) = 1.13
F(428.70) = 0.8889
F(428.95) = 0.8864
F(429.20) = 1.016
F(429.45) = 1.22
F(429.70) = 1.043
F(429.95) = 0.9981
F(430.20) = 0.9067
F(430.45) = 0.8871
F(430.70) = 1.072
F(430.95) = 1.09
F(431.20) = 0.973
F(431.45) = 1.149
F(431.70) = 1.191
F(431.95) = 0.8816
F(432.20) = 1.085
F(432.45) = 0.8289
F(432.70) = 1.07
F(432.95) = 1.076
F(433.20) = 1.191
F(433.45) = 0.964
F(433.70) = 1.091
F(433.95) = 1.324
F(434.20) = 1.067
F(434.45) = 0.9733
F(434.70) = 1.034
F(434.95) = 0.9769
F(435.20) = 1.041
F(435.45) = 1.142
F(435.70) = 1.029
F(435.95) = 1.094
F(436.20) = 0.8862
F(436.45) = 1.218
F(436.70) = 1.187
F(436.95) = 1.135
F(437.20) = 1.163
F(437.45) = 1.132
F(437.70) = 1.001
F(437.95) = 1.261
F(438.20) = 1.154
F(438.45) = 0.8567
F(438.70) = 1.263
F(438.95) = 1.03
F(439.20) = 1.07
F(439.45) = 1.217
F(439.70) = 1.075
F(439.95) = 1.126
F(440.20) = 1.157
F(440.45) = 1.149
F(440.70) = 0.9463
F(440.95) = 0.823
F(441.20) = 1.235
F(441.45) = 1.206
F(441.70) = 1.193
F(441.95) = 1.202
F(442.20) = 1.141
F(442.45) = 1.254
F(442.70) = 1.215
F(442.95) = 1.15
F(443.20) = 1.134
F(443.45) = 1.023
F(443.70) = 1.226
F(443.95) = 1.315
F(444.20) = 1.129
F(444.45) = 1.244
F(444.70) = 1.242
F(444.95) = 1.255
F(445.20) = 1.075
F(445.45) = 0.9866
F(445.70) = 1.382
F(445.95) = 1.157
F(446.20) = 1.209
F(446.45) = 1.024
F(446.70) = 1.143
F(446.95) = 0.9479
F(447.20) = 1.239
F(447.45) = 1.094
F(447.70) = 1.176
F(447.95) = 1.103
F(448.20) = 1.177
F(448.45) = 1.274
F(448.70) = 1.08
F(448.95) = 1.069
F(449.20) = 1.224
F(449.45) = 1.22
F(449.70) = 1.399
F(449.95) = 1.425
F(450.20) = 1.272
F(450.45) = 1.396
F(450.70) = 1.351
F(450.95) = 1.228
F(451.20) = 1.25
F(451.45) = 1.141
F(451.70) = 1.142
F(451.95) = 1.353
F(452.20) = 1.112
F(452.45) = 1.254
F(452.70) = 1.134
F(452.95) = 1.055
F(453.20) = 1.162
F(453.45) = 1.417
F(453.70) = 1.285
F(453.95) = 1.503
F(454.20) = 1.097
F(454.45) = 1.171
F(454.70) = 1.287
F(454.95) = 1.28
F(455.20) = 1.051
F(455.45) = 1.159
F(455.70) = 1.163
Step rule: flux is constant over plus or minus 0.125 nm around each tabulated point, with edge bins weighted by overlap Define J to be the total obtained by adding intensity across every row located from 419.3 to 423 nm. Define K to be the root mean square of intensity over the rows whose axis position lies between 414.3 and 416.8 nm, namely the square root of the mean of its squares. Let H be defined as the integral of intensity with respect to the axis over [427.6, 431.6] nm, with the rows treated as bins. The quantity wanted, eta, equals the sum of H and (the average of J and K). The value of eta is 13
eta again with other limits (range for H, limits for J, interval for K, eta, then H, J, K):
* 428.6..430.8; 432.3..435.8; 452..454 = 10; 2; 15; 1.25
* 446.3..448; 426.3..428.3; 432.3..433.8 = 7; 2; 9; 1.04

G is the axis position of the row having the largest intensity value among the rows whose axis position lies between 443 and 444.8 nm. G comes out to 443.95 nm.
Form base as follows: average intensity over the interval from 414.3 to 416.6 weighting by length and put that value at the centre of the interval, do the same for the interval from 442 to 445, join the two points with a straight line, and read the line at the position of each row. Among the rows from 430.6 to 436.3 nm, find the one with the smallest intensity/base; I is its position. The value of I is 432.45 nm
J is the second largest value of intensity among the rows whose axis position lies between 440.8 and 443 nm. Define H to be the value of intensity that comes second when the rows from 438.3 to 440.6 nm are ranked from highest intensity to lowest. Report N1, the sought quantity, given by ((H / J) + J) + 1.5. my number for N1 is 3.72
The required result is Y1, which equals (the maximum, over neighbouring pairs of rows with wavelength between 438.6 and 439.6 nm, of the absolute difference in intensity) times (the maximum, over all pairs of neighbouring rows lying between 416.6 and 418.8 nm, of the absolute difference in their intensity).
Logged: 0.039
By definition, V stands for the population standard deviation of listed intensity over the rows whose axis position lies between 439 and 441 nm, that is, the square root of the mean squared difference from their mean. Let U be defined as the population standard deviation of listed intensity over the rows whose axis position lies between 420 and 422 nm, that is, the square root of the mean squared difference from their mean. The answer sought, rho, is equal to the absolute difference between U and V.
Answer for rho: 0.05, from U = 0.169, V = 0.120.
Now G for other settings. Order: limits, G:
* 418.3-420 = 419.20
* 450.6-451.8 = 450.70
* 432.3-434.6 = 433.95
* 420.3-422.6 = 421.95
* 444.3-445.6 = 444.95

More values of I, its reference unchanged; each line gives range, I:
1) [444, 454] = 446.95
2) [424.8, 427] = 425.20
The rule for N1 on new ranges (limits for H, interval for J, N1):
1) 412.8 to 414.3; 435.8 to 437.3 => 3.68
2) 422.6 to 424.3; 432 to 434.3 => 3.74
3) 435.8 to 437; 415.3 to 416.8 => 3.69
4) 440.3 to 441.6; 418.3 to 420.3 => 3.71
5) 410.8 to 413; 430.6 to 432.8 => 3.60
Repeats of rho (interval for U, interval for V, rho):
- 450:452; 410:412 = 0.04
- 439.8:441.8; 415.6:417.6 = 0.05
